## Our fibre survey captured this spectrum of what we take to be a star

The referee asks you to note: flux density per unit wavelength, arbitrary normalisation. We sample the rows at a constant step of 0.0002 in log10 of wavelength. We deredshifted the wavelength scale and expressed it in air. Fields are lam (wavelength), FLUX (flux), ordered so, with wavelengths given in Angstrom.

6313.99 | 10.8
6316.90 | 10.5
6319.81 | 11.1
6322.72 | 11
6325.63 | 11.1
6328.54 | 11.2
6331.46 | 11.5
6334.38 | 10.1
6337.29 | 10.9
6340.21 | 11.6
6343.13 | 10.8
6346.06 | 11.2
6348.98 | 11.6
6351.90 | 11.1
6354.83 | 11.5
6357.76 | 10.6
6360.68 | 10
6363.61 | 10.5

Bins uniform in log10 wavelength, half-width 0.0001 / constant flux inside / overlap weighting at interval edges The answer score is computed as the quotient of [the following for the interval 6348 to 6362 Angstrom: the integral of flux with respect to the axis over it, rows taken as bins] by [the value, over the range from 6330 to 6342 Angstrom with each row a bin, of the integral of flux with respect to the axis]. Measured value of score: 1.2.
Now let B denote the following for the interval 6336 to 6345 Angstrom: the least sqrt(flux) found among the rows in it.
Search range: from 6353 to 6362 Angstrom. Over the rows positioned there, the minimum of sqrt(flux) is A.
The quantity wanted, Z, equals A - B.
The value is -0.12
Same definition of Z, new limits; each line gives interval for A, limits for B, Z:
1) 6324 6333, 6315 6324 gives 0.09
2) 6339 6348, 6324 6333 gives -0.05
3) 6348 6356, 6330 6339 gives 0.15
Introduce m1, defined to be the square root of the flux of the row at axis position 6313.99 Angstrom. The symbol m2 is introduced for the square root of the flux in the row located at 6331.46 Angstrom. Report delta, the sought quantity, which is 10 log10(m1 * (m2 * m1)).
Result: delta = 15.6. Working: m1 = 3.29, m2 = 3.39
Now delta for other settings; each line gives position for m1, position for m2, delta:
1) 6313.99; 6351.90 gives 15.6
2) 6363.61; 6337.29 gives 15.4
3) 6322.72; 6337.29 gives 15.6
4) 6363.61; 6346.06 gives 15.5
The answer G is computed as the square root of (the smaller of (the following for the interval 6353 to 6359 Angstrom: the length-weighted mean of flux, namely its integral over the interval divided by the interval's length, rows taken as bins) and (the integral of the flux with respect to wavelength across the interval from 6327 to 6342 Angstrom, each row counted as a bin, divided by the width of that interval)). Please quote 3.33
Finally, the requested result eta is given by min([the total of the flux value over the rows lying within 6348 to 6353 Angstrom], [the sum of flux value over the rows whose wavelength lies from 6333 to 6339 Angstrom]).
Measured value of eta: 21.0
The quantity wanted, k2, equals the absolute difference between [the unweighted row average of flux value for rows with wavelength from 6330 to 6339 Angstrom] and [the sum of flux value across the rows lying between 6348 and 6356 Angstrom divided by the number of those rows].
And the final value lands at 0.6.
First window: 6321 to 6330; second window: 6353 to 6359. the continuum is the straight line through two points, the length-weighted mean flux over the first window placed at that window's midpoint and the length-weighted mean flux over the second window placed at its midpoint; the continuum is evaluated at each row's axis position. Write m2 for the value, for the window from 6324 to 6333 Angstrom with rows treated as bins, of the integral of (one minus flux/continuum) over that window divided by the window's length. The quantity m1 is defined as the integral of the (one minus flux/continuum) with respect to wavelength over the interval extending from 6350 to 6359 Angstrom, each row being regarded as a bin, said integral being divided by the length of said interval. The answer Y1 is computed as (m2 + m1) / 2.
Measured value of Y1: -0.009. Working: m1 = 0.00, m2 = -0.0136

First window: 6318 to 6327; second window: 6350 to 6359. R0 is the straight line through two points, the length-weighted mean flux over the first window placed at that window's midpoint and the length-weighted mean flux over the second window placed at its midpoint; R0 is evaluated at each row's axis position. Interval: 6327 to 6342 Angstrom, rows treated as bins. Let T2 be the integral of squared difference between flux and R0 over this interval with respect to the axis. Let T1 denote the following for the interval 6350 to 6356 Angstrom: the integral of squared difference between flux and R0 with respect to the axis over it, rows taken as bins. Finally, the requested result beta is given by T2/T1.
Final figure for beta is 8.0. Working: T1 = 0.5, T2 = 4.3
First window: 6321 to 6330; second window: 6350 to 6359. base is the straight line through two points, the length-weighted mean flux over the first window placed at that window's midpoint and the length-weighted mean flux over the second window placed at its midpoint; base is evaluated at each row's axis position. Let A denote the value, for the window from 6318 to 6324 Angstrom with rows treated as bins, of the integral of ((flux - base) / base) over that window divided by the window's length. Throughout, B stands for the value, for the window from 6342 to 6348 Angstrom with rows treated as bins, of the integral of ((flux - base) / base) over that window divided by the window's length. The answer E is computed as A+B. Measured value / -0.01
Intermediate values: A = -0.01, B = 0.00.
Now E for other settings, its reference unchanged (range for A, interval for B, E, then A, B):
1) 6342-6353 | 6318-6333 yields 0.01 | 0.01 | 0.00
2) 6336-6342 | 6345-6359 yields 0.02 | 0.01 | 0.01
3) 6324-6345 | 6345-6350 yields 0.02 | -0.01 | 0.03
